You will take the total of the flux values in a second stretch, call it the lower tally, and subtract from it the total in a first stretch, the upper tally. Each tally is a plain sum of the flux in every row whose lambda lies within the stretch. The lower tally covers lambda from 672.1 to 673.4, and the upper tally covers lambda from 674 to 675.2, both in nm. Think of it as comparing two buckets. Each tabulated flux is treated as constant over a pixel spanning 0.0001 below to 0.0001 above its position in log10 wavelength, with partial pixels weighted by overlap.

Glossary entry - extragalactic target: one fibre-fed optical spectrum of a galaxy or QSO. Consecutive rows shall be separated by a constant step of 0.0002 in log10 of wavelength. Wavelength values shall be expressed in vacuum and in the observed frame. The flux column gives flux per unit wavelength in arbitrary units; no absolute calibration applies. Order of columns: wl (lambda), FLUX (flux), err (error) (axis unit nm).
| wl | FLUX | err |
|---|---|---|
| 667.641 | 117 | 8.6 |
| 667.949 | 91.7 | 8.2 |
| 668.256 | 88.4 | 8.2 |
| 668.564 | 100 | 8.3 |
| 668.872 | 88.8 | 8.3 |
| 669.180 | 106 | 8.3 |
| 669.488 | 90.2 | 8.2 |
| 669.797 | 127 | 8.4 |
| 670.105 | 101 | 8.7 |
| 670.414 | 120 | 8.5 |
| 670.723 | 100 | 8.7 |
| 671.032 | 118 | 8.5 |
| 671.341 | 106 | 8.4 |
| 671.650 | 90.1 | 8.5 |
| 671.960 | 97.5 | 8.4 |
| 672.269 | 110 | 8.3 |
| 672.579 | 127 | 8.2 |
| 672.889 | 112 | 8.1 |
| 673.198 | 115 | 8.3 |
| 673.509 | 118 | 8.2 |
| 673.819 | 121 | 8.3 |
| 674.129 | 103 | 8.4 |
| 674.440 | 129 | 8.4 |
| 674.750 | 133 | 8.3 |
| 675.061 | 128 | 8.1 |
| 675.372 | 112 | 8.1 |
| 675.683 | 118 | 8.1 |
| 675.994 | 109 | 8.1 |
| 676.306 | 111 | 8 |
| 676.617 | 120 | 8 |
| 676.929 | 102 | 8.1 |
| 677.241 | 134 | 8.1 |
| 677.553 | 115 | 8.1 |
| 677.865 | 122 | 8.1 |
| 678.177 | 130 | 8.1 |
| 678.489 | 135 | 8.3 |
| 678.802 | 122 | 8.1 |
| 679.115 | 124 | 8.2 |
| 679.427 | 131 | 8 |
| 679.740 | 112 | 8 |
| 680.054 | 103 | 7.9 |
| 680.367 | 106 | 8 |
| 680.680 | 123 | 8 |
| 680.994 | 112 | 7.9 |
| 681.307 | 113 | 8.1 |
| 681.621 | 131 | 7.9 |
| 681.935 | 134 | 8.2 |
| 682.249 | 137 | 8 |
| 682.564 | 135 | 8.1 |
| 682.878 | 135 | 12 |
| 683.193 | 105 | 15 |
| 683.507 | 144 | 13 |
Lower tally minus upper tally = -29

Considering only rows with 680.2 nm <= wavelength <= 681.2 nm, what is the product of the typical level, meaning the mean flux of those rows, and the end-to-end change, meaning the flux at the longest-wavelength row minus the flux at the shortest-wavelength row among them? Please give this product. 682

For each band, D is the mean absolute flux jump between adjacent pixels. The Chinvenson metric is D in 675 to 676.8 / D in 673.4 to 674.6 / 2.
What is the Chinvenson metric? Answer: 0.27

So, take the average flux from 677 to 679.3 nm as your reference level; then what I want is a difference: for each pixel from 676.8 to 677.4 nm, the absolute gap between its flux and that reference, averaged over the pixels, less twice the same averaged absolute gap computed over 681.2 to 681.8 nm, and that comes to -2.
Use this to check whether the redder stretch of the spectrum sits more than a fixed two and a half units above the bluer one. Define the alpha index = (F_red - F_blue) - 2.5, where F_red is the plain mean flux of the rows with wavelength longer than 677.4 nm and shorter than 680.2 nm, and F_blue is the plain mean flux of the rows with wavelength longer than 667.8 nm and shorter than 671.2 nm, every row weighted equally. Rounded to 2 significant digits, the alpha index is 16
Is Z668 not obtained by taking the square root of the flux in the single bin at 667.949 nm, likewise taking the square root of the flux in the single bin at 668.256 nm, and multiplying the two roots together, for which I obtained 90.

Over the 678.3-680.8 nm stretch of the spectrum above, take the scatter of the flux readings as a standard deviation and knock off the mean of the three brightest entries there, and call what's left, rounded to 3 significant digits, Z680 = -119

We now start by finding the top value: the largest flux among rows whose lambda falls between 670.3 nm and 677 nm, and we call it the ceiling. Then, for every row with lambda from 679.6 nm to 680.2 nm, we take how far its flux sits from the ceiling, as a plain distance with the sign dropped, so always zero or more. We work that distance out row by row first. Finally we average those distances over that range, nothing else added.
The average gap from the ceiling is 26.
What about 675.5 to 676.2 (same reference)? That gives 20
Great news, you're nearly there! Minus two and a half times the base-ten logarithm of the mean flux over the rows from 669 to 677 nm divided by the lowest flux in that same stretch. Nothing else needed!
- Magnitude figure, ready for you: -0.241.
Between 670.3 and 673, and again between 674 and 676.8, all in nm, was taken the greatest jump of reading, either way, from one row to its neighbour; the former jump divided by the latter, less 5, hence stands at -4.23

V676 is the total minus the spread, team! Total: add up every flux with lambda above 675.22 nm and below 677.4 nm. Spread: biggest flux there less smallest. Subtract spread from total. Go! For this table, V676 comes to 774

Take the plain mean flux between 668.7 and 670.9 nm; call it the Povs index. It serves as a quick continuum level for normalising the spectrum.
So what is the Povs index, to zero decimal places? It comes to 105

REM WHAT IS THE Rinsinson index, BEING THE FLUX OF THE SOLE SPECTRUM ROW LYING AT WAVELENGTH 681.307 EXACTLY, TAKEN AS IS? 113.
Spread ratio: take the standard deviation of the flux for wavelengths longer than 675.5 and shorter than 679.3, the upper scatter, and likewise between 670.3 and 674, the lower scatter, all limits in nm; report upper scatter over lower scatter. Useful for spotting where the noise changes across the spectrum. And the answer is 0.91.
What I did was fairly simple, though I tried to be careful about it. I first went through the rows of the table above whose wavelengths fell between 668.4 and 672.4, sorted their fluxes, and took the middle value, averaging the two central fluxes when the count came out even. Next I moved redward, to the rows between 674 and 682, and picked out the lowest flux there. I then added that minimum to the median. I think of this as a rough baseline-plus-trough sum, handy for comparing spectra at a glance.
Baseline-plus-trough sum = 203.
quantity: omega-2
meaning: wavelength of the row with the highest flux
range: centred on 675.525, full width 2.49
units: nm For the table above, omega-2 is 674.750 nm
